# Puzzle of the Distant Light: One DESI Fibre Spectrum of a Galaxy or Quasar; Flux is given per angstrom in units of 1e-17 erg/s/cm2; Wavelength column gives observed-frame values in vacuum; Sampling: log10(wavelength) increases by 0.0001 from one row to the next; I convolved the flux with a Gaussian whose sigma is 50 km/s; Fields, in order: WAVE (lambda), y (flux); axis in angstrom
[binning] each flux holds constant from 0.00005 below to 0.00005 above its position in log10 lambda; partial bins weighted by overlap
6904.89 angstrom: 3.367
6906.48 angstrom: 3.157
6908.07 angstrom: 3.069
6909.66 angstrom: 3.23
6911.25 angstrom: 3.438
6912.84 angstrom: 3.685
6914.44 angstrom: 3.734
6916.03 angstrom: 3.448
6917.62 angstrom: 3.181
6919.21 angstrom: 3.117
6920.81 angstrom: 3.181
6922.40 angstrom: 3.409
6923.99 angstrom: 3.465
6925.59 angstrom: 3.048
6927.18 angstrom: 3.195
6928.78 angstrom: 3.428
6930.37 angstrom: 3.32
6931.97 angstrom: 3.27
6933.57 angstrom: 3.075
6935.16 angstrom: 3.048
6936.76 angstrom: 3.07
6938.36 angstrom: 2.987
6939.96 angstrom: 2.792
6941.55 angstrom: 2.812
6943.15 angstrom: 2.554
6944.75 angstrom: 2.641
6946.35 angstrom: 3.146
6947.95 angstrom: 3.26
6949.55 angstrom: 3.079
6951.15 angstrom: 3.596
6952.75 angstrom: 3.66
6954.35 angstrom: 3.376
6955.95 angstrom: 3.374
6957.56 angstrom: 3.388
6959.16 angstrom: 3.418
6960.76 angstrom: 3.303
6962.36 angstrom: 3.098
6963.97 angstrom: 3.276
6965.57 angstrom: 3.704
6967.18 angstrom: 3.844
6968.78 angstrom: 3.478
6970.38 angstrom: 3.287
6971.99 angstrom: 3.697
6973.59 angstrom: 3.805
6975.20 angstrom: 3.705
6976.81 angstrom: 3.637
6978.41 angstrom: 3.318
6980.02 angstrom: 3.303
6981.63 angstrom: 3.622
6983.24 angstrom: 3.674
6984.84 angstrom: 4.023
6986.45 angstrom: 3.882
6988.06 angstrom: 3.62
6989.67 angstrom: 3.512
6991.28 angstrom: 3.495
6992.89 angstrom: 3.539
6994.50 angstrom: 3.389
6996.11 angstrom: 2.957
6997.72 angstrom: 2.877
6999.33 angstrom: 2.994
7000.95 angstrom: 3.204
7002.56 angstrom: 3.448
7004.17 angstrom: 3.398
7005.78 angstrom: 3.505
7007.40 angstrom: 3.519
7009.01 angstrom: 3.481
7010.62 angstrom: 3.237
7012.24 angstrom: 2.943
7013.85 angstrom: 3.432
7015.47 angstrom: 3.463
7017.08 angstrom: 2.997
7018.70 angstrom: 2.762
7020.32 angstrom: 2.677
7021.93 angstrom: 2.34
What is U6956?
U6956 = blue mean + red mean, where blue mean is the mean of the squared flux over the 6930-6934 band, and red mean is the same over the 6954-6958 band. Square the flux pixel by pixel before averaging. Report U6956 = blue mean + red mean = 21.8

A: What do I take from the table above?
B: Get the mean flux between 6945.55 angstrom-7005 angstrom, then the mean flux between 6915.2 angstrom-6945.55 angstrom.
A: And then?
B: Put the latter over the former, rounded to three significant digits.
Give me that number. 0.903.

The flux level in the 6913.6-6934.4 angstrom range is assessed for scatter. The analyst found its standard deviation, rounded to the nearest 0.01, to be 0.19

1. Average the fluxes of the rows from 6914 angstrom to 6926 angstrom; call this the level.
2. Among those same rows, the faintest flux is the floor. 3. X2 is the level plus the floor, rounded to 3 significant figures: 6.37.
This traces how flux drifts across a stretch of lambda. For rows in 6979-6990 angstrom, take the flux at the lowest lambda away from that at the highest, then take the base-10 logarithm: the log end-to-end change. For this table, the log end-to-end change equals -0.68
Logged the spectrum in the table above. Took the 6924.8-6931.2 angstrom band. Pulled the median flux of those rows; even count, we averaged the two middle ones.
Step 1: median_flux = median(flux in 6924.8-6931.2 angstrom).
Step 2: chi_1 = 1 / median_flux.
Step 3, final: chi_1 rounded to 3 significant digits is 0.307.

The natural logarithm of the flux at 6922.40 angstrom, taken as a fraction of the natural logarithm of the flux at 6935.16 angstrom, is 1.10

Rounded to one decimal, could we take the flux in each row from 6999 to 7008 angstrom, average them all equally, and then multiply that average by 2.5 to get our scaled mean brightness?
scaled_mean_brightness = 8.4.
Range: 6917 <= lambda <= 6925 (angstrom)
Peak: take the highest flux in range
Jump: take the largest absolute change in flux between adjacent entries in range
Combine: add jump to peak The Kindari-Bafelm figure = 3.69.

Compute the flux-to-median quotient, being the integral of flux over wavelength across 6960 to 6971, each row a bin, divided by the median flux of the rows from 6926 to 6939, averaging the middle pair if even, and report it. 12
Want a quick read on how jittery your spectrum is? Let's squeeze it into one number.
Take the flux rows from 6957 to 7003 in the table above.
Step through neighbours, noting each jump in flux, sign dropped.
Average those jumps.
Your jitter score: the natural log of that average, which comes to -1.68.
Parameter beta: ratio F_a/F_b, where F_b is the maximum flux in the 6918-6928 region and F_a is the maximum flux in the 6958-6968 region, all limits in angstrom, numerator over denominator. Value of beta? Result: 1.11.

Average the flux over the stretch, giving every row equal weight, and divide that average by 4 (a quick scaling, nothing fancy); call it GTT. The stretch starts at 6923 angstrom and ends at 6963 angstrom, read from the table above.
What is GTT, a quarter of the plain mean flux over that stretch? 0.79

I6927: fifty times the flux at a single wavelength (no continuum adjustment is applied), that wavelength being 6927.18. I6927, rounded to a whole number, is 160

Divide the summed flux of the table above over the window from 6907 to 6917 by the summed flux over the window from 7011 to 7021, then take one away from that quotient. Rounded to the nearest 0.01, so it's 0.13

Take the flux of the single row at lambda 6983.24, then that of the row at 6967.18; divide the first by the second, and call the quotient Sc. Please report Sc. 0.96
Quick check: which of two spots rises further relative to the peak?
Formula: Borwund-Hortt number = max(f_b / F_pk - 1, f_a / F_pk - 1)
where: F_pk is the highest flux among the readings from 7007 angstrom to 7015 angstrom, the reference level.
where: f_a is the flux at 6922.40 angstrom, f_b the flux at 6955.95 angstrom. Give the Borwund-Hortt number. -0.031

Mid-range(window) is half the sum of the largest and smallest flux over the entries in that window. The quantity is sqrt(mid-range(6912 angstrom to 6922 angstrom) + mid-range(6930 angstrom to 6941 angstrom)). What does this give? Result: 2.55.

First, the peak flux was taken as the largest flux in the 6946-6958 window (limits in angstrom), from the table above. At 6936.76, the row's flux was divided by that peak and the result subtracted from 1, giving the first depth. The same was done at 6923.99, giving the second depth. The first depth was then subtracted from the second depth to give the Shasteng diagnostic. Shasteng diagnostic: -0.11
